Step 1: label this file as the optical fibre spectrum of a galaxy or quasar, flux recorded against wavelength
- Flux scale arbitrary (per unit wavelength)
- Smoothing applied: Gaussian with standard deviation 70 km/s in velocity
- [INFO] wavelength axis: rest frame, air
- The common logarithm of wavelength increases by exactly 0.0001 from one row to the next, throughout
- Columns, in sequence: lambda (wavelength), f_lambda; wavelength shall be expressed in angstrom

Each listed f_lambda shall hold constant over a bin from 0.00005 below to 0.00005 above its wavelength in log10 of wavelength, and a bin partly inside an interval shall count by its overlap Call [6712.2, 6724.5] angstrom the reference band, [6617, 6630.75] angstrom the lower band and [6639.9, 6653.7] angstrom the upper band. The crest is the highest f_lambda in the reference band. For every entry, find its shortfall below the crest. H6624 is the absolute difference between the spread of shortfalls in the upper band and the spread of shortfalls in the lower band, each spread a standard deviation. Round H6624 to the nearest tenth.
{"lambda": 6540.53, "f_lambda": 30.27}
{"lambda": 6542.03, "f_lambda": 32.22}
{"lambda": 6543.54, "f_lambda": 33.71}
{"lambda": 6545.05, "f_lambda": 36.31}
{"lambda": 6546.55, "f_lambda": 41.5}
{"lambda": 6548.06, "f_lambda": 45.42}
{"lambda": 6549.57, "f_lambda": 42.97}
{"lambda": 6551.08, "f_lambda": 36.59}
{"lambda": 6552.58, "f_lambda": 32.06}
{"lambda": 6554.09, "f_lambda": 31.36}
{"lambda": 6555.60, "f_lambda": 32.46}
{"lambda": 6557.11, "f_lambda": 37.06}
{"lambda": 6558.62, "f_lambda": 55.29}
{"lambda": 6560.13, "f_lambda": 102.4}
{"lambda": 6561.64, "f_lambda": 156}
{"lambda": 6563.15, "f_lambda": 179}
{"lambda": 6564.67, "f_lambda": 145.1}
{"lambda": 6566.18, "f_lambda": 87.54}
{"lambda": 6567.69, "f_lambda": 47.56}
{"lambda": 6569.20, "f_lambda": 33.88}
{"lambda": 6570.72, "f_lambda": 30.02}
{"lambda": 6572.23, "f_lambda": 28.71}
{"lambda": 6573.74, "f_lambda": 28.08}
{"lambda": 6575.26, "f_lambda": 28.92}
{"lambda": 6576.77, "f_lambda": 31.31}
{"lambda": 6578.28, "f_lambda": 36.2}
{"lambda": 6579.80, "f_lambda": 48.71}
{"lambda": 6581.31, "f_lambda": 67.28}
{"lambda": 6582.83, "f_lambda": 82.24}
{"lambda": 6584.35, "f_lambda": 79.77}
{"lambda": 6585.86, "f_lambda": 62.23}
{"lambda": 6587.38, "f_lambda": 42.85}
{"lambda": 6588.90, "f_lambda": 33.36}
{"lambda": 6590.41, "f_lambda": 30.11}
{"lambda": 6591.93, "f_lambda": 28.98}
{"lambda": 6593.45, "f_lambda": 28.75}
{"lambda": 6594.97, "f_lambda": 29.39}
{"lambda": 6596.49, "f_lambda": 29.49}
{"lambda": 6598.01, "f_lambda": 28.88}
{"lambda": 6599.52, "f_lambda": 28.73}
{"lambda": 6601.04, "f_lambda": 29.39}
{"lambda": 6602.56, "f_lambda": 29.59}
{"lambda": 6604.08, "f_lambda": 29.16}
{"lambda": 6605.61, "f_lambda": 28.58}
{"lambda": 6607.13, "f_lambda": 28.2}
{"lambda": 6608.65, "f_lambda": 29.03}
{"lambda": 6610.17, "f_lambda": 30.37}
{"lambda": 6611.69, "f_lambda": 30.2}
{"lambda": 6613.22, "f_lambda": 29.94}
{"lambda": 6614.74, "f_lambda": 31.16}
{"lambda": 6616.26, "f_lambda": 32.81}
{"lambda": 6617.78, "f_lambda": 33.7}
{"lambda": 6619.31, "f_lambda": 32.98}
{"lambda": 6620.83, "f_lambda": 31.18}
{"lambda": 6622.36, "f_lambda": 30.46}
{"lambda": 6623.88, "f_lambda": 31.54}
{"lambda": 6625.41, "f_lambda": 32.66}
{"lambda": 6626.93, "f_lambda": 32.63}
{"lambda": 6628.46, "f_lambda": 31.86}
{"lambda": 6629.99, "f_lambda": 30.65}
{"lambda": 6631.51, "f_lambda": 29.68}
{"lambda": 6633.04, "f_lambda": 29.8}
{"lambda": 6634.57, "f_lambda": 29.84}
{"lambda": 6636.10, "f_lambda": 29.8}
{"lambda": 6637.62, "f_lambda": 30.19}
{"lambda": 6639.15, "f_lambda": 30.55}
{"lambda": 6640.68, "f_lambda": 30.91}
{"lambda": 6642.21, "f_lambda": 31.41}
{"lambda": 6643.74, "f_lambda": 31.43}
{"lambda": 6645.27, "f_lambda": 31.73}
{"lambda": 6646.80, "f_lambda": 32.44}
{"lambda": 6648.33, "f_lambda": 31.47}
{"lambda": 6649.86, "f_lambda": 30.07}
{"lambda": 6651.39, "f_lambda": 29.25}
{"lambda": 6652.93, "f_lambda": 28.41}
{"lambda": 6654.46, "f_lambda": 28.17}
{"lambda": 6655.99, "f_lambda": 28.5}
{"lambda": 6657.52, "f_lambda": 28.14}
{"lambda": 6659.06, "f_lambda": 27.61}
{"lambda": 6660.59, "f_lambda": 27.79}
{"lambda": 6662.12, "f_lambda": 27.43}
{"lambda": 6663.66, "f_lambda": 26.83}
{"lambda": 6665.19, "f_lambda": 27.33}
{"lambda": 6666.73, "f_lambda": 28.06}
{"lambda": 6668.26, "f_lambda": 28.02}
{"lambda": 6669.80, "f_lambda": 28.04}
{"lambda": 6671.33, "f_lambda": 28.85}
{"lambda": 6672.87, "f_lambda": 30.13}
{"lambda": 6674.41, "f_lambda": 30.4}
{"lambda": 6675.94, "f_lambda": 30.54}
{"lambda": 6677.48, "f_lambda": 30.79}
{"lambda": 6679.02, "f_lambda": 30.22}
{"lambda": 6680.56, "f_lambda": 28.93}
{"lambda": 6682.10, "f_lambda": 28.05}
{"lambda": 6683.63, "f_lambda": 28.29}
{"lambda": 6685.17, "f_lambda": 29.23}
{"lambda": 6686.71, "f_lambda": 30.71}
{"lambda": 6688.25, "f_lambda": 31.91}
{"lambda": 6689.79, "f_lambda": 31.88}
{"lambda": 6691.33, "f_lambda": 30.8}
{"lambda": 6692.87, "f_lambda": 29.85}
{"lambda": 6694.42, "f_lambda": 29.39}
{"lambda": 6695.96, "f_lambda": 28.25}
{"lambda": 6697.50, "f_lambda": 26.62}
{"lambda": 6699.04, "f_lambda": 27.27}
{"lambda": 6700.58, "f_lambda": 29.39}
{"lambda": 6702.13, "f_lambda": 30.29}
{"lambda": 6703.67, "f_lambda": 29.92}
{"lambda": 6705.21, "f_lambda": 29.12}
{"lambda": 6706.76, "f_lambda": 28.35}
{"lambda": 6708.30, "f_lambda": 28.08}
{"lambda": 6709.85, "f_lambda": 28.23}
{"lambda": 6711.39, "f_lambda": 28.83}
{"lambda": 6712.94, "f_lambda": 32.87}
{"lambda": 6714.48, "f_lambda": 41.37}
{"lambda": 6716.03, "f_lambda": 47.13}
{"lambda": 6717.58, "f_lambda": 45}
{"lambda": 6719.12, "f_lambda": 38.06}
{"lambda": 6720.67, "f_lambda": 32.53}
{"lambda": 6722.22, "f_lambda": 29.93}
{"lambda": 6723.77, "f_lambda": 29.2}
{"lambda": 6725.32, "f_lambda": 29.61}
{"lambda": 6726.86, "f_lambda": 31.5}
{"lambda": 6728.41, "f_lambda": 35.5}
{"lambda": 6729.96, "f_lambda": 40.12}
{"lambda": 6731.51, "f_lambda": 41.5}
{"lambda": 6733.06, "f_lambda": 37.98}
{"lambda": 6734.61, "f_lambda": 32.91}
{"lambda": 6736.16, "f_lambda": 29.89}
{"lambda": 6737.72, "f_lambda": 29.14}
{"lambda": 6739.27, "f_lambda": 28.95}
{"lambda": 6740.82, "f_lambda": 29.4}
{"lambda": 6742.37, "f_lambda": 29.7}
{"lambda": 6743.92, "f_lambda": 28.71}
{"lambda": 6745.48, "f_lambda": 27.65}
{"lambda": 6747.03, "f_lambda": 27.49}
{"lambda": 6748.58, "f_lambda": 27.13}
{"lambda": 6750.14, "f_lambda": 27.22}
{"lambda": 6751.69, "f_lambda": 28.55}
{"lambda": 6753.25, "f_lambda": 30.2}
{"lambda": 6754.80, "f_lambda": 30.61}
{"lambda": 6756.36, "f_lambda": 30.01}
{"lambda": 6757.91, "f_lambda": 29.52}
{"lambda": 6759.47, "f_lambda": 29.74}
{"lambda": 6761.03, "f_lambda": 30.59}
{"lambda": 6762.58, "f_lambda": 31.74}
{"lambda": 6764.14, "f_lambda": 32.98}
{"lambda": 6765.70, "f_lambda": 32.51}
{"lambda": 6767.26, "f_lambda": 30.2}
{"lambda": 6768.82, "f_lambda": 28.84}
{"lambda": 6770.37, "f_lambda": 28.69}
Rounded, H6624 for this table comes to 0.2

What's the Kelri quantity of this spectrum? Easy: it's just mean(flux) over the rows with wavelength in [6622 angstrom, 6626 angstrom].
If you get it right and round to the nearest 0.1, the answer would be 31.6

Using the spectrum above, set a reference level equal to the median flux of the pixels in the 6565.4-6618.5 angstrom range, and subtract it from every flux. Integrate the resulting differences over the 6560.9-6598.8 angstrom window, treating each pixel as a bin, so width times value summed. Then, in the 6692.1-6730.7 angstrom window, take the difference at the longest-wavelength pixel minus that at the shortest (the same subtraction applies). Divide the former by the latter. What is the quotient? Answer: 99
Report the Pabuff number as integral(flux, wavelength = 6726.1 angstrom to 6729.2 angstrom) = 104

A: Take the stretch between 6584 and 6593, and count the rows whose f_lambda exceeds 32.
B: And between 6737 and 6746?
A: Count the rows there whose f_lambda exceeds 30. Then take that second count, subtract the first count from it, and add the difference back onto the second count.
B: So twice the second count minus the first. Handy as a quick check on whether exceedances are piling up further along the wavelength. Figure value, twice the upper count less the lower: -4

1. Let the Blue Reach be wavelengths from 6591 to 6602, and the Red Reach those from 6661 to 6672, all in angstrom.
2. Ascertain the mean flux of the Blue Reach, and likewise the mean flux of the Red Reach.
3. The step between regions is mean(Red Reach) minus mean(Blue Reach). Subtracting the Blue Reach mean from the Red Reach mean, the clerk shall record -1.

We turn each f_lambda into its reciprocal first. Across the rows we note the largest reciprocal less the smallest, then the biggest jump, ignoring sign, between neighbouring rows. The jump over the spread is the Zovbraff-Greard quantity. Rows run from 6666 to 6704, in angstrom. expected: 0.425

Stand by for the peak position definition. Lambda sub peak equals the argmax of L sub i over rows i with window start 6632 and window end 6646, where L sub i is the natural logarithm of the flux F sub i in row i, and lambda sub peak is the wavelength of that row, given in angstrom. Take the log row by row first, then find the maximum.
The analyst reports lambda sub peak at 6645.27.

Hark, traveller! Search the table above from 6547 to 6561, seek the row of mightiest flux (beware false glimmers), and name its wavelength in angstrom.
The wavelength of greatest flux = 6560.13 angstrom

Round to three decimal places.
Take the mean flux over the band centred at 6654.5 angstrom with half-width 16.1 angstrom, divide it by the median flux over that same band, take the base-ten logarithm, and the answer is 0.012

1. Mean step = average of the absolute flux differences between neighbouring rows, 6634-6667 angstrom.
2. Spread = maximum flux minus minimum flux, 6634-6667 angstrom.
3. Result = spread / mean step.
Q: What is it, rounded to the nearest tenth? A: 11.2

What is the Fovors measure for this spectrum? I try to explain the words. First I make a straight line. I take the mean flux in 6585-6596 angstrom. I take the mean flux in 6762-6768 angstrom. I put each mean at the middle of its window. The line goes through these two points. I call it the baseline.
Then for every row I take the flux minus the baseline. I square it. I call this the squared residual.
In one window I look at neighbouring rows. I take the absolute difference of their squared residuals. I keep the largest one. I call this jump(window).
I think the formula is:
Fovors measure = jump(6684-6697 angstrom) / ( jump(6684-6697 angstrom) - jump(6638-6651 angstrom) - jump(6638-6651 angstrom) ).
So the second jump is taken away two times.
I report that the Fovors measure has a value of -1.1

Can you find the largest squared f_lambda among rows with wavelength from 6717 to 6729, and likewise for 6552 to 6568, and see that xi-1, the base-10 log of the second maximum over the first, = 1.2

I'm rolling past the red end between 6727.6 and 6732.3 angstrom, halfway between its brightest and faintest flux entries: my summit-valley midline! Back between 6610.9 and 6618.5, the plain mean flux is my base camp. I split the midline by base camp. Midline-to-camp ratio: 1.22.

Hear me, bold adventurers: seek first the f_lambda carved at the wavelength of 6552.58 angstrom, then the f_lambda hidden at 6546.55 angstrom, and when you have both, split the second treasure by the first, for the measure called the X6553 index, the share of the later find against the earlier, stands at 1.29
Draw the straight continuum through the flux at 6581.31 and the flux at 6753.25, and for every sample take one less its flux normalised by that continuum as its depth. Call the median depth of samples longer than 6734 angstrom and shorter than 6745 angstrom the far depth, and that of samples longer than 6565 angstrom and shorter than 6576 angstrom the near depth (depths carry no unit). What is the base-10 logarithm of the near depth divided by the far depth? 0.7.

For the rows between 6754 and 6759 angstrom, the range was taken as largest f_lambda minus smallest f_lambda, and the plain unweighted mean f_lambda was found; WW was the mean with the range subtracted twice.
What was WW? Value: 27.9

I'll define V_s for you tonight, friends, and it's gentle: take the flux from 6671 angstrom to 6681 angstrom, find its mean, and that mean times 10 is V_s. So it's 300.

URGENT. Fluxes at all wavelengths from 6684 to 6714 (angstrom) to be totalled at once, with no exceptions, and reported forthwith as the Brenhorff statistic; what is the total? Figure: 561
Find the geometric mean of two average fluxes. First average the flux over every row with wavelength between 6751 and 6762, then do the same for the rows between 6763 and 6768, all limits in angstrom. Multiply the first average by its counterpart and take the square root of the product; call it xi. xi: 30.9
